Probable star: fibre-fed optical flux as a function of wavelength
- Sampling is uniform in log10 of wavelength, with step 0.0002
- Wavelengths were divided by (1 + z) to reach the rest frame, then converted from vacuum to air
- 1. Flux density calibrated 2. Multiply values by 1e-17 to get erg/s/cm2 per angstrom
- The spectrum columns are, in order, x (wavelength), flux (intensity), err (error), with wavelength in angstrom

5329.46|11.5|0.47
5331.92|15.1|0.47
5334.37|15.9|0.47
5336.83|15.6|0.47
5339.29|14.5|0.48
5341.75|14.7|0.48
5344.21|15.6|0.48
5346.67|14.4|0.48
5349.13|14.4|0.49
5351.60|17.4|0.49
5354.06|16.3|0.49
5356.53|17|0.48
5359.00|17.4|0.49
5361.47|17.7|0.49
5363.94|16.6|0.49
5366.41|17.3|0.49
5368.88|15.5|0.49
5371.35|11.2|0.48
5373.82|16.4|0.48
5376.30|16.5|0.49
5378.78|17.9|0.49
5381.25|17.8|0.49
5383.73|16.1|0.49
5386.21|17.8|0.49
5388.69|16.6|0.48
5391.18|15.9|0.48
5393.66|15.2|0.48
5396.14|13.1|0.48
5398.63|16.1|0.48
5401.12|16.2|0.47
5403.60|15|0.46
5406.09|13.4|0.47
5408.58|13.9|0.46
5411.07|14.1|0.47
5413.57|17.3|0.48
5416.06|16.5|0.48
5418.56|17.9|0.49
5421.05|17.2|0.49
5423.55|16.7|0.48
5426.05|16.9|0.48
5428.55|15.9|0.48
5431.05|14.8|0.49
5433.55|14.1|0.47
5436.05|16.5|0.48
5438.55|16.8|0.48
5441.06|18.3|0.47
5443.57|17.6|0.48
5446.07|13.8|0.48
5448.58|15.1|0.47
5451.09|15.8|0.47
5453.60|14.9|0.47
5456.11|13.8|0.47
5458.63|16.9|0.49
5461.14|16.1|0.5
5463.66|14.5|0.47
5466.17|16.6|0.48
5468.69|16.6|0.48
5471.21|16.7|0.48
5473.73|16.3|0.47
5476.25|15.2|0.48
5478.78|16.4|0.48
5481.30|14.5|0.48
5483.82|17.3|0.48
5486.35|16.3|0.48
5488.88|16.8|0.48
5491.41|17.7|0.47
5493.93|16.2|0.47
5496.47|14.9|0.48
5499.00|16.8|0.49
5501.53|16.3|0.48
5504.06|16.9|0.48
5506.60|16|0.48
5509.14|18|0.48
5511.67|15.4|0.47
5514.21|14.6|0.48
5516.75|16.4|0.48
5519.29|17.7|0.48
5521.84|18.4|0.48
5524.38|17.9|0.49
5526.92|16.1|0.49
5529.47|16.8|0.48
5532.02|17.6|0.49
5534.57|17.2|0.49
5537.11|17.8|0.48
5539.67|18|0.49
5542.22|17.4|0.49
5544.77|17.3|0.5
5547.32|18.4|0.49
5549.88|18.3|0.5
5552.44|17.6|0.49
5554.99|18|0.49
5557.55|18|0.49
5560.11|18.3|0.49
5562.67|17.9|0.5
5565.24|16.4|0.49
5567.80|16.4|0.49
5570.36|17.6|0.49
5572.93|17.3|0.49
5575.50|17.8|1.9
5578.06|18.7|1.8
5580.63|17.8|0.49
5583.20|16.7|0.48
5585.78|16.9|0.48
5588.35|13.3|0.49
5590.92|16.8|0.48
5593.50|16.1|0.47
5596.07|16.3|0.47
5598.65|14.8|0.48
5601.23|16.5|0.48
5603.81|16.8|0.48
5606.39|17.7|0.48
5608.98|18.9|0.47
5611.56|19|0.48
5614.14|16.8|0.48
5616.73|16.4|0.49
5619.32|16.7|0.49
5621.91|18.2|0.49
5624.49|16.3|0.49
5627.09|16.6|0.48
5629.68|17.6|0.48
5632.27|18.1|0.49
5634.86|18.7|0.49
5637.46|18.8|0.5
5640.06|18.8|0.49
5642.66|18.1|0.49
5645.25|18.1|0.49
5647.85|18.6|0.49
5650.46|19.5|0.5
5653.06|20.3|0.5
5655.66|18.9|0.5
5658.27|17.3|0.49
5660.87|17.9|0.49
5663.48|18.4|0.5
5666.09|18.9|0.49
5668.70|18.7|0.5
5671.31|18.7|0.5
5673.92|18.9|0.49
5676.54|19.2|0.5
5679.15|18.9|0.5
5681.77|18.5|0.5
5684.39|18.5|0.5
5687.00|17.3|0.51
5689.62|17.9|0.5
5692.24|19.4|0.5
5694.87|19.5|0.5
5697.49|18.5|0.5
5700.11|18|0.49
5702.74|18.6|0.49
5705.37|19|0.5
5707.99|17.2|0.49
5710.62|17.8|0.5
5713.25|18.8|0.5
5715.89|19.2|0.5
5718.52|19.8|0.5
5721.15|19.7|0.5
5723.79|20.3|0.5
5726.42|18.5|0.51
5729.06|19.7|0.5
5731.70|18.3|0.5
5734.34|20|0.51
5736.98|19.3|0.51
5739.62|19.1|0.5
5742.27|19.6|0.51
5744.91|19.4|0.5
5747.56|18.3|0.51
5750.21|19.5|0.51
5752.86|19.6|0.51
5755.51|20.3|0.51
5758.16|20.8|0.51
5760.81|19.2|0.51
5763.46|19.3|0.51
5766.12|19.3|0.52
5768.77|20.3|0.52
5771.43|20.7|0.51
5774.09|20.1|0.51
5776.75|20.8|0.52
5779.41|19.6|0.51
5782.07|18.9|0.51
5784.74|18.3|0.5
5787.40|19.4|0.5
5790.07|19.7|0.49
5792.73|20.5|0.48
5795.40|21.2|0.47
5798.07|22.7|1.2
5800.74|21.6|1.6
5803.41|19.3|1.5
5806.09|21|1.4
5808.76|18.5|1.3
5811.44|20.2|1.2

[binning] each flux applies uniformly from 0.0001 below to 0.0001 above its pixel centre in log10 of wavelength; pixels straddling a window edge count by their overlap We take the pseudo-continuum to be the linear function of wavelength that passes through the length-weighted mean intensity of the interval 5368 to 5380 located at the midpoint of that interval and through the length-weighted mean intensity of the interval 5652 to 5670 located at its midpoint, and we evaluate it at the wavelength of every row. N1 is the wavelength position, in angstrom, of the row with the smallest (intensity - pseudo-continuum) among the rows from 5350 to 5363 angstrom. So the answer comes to 5354.06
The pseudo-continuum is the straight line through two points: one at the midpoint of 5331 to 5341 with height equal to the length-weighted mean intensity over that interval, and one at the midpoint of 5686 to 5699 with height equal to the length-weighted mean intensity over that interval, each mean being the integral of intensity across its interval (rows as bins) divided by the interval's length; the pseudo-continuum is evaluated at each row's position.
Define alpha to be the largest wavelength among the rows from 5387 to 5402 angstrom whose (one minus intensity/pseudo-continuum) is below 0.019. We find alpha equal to 5401.12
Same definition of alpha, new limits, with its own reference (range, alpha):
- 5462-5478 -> 5473.73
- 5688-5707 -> 5705.37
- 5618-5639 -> 5637.46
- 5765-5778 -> 5776.75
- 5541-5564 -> 5562.67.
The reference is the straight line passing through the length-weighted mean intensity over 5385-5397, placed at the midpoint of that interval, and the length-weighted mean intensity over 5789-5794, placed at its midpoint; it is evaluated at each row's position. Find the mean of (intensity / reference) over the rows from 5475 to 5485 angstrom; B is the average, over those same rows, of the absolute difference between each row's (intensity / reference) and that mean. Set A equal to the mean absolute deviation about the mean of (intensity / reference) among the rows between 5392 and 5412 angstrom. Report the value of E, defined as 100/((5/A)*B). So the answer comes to 22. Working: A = 0.065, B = 0.059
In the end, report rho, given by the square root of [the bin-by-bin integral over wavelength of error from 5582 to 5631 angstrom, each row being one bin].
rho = 4.85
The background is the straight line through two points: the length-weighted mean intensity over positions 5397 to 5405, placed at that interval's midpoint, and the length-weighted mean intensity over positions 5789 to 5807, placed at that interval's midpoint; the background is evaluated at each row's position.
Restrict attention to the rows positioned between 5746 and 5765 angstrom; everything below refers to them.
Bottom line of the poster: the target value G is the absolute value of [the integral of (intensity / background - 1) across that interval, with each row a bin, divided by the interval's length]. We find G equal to 0.04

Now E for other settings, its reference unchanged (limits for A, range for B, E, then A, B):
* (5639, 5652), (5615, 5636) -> 11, 0.023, 0.043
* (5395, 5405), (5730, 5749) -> 52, 0.066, 0.025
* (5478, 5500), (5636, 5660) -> 27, 0.045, 0.033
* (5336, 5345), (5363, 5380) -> 7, 0.033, 0.094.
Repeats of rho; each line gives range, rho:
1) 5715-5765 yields 5.03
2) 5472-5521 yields 4.84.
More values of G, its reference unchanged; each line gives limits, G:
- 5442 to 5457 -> 0.06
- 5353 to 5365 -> 0.13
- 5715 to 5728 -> 0.02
